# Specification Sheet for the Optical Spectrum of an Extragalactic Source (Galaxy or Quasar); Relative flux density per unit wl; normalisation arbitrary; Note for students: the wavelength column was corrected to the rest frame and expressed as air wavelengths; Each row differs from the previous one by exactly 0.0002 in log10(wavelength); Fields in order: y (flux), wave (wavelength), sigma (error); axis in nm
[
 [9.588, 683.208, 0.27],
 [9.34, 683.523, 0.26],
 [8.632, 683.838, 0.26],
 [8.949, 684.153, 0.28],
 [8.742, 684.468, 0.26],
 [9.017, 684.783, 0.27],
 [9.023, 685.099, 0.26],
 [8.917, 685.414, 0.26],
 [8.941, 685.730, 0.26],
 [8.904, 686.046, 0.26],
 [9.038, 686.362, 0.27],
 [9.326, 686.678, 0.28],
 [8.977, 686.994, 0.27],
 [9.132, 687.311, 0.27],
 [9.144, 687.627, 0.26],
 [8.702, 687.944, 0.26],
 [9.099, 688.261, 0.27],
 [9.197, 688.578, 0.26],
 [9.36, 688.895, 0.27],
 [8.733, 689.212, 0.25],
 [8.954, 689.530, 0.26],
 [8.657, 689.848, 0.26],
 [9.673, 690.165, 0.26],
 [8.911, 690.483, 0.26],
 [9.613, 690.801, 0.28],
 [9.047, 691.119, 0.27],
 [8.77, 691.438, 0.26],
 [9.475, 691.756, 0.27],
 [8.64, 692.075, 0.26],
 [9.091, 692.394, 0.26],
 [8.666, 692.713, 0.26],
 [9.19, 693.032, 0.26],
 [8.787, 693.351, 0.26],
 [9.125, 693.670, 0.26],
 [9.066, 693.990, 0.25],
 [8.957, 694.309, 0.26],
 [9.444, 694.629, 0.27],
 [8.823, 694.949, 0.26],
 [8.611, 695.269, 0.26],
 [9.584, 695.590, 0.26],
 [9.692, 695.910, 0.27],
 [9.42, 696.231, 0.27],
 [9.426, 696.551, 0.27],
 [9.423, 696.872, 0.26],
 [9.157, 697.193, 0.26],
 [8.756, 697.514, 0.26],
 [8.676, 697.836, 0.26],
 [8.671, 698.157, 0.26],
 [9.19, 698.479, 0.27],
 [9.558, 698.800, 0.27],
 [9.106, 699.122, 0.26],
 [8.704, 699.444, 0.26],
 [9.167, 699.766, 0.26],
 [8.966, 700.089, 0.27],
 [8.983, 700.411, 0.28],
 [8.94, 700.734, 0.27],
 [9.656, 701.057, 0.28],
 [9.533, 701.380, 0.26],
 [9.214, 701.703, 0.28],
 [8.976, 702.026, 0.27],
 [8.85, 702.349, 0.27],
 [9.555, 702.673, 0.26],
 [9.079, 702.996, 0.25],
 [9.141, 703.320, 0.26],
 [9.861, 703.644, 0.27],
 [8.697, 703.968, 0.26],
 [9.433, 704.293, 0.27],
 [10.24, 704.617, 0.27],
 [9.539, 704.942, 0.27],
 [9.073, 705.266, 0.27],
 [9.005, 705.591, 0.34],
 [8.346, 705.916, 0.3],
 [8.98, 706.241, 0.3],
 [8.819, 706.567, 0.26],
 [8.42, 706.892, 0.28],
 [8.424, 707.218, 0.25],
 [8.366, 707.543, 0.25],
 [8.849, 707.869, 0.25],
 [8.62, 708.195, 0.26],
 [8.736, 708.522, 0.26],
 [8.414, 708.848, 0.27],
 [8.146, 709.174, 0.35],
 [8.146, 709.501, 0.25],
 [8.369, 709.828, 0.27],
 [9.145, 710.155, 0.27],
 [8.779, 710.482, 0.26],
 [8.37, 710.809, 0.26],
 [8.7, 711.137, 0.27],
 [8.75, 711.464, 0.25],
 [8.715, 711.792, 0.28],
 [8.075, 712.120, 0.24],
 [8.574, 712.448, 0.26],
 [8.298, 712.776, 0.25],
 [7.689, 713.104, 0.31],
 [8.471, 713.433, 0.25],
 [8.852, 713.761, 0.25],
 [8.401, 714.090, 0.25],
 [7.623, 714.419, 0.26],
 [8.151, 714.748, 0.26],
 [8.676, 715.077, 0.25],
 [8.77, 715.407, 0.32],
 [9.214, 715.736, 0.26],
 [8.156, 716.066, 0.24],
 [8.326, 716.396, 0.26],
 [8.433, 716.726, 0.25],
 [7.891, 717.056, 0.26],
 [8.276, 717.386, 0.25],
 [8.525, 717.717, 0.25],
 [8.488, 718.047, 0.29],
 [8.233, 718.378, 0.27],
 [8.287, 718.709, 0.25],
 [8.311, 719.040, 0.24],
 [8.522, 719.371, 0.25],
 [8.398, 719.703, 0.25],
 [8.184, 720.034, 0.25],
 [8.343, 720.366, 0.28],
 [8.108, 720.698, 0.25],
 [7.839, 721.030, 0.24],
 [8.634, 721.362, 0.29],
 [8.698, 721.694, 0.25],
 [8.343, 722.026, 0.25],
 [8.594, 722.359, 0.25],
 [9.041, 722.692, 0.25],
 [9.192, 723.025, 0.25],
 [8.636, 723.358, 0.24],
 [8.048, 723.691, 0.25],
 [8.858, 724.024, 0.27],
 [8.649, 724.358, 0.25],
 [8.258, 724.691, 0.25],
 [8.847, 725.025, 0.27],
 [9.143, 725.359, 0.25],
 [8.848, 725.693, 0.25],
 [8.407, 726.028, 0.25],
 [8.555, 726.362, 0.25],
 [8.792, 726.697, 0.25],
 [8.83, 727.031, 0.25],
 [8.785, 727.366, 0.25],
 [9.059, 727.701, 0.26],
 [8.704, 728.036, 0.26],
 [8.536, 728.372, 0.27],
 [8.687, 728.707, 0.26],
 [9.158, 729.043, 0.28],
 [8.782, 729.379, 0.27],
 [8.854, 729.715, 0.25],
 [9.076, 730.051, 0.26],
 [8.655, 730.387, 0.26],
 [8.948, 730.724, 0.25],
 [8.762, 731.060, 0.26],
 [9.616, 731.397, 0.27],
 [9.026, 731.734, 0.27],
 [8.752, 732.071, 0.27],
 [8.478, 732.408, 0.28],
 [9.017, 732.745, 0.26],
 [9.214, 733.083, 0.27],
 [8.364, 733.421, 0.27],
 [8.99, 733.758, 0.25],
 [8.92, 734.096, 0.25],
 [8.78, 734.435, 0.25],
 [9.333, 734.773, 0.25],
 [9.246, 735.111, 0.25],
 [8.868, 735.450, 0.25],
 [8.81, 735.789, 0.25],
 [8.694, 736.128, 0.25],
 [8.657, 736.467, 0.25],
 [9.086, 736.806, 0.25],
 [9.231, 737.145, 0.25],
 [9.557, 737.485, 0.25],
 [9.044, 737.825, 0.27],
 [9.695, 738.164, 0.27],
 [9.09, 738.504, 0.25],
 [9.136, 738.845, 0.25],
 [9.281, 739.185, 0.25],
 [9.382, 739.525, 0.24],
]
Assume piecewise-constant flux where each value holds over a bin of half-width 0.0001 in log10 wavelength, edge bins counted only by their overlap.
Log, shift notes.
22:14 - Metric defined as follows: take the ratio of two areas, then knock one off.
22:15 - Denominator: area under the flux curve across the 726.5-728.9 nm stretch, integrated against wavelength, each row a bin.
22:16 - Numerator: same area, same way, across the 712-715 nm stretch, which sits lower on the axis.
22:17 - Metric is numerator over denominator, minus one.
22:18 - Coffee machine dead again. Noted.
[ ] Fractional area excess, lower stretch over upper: 0.18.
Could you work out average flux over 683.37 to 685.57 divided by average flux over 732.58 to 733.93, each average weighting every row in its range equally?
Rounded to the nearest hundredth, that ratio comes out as 1.01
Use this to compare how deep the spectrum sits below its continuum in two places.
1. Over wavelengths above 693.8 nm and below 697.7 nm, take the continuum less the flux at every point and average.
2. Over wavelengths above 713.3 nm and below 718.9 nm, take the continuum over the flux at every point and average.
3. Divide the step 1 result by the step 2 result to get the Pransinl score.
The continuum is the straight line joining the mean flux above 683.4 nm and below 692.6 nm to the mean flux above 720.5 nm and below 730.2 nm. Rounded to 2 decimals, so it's -0.22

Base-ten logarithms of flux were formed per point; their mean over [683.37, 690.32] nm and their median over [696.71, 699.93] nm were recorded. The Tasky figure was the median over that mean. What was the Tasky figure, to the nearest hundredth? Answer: 1.01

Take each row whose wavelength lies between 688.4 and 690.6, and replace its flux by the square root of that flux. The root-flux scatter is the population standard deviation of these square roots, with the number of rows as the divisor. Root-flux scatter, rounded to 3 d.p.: 0.055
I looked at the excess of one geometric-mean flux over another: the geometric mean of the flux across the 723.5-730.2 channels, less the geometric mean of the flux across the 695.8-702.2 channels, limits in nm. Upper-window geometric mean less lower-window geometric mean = -0.4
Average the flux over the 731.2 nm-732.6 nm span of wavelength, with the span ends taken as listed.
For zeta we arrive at 8.97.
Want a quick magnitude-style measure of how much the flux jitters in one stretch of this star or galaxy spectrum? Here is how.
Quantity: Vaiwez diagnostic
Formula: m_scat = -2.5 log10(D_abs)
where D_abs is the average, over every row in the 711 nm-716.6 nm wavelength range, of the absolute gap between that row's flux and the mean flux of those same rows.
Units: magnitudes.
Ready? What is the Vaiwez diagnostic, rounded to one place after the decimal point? 1.2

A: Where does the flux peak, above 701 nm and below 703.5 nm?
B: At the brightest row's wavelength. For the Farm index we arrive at 701.057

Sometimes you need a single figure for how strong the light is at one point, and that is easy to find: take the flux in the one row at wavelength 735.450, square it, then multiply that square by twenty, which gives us 1573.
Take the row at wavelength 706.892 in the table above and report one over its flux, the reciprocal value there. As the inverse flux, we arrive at 0.119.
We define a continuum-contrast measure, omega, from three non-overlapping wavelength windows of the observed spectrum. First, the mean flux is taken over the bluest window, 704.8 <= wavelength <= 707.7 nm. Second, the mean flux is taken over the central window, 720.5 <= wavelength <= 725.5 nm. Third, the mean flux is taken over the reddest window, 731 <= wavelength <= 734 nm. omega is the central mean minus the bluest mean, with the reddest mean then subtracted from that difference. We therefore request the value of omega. -9.10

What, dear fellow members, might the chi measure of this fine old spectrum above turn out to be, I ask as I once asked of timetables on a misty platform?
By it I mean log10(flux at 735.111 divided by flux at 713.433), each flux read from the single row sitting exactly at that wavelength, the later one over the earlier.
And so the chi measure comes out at 0.038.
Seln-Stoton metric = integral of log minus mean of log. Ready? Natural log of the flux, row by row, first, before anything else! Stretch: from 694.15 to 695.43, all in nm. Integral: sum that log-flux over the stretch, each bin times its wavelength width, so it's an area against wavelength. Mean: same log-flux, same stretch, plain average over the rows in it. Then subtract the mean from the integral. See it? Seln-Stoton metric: 0.61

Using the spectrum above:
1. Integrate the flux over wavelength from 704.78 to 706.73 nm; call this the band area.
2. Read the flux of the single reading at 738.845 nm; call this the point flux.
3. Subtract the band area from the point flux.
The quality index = -8.3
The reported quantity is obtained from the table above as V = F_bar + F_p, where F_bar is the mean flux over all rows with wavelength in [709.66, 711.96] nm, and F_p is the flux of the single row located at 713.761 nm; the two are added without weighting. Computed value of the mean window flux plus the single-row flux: 17.5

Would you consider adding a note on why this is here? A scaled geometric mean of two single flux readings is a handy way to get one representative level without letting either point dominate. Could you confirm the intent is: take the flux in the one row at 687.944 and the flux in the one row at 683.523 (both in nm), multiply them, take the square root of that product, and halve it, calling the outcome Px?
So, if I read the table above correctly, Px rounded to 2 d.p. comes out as 4.51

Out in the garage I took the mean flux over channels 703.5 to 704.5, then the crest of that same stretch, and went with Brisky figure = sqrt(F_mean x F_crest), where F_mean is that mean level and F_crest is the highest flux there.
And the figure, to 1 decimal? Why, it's 9.6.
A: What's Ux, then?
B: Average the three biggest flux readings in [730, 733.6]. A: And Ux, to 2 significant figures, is 9.3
